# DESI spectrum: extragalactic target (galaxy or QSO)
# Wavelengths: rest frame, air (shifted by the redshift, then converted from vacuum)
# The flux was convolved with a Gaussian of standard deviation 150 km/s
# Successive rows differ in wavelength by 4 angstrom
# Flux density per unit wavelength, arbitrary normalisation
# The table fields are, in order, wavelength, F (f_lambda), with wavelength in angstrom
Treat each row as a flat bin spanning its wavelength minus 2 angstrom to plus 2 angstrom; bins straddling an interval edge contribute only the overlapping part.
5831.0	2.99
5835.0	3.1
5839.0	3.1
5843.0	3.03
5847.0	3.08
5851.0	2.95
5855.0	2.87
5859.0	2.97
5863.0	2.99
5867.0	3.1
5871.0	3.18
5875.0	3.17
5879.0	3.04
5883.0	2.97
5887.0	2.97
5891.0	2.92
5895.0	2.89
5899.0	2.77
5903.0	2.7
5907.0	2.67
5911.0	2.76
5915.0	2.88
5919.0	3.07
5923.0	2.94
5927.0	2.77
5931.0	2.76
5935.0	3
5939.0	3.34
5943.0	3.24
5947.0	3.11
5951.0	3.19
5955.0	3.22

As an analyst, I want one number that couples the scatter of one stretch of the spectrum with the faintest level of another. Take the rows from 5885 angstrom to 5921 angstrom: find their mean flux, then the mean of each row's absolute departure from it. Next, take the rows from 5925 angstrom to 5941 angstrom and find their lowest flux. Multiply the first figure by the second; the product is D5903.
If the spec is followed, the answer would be 0.30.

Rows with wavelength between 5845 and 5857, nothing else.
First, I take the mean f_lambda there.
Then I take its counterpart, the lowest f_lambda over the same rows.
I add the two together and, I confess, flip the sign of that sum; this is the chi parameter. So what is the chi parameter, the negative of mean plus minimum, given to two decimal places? -5.84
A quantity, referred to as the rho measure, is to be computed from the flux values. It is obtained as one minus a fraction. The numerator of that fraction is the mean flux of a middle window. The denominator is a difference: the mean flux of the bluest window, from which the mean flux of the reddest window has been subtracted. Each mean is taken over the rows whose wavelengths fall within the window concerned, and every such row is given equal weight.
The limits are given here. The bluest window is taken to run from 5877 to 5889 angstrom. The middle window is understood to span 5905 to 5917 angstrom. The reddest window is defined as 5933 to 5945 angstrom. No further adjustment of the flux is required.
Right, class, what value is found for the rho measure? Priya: 15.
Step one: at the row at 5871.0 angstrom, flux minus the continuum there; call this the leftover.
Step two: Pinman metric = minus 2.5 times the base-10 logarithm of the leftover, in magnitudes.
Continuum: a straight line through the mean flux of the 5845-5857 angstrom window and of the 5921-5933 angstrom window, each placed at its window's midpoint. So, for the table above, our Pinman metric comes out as 1.5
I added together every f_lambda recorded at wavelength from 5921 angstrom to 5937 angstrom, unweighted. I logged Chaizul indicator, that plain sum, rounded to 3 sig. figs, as 11.5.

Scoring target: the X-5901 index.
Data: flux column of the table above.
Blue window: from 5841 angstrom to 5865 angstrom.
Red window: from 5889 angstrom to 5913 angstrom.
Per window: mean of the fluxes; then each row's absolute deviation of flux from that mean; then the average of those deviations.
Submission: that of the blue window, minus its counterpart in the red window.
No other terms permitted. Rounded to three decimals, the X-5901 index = -0.028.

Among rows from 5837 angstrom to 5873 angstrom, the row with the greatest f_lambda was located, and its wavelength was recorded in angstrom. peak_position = 5871.0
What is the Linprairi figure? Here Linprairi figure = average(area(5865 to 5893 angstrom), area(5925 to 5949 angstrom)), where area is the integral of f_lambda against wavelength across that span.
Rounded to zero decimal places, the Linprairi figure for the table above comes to 79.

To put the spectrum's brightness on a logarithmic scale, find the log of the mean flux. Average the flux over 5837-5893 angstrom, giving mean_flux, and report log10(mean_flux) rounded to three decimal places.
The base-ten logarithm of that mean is 0.481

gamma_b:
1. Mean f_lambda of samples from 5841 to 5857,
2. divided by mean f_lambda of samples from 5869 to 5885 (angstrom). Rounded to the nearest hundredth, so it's 0.97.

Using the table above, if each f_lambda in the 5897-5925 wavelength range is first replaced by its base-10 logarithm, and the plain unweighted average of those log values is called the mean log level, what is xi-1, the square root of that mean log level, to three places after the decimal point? 0.671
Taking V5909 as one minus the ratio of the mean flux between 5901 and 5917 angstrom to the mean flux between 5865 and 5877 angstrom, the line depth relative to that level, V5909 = 0.13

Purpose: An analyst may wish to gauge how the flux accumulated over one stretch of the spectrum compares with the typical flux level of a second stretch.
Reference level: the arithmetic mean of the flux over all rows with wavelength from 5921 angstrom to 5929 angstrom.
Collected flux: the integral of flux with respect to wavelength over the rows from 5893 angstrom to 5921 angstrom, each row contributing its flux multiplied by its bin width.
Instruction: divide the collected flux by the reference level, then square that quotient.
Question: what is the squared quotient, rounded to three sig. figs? 765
